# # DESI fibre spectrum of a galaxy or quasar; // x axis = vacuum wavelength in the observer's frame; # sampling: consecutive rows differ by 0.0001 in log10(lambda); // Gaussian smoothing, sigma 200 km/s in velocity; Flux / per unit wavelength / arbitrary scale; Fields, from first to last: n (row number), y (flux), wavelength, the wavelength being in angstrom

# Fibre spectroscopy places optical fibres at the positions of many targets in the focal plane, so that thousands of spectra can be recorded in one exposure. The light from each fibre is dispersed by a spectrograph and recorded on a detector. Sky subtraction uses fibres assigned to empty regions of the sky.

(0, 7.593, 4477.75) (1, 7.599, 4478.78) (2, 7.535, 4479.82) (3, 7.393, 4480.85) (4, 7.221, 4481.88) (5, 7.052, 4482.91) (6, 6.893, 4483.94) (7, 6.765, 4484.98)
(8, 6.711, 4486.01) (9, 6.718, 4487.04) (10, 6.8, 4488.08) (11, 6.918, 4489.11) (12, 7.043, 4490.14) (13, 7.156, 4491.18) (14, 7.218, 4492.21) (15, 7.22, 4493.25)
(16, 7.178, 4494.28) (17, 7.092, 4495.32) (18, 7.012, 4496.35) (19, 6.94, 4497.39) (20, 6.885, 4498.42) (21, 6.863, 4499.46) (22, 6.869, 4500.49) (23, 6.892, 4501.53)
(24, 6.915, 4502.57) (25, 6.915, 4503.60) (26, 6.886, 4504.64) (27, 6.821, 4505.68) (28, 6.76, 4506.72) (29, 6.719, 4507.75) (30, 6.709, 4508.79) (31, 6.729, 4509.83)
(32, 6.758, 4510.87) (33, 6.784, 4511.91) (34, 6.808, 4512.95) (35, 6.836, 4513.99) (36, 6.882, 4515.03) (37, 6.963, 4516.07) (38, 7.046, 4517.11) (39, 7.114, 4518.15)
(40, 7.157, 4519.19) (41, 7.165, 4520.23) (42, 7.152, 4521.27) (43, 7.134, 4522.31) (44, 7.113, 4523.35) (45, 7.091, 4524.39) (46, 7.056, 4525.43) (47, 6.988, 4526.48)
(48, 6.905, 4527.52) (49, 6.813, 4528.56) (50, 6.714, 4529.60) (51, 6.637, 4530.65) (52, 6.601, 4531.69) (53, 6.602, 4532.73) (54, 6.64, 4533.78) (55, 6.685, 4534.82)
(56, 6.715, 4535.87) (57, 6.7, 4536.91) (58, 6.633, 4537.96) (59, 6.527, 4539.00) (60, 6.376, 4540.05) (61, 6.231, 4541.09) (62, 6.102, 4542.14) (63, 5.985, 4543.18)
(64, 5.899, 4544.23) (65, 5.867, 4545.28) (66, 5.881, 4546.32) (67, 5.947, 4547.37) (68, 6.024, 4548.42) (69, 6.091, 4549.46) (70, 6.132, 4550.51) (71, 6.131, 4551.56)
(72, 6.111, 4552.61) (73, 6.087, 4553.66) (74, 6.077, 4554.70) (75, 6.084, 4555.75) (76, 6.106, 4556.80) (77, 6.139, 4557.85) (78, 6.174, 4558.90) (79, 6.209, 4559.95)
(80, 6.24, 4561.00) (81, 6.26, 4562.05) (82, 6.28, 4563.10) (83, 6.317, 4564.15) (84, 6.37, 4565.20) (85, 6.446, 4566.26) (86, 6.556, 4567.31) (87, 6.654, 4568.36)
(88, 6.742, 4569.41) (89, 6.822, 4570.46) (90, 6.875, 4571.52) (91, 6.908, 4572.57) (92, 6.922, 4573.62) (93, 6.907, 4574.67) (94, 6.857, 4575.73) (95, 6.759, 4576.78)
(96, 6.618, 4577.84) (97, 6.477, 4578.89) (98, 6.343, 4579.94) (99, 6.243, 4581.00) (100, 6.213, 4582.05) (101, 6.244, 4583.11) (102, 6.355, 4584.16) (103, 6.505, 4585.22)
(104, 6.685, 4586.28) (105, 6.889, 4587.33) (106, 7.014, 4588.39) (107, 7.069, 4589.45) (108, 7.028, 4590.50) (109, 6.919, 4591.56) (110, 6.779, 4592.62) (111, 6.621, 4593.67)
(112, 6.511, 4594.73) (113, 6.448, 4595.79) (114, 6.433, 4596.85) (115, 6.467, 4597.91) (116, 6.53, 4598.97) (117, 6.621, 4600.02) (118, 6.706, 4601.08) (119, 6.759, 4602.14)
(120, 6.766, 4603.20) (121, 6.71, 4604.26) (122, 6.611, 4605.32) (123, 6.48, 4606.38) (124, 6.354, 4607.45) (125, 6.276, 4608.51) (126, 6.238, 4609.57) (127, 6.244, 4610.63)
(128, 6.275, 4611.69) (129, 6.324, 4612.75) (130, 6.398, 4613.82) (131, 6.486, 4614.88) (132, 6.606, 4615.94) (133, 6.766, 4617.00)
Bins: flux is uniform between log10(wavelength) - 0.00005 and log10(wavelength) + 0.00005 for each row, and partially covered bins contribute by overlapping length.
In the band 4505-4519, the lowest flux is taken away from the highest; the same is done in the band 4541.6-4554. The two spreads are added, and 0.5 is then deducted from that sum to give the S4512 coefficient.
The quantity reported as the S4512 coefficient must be 0.17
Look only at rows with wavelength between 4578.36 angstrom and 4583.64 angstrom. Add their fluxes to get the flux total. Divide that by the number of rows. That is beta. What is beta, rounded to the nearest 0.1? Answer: 6.3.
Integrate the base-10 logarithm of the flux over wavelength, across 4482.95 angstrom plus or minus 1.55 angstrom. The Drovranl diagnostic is 2.63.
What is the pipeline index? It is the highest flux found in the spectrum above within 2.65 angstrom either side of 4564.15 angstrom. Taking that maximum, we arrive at 6.446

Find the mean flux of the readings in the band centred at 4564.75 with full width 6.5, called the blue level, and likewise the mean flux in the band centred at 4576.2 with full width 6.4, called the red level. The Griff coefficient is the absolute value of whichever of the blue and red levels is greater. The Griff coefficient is 6.76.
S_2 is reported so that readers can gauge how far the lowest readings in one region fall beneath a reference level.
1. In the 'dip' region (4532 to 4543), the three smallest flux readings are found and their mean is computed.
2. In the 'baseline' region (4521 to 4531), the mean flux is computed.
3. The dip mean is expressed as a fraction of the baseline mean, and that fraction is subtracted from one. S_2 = 0.104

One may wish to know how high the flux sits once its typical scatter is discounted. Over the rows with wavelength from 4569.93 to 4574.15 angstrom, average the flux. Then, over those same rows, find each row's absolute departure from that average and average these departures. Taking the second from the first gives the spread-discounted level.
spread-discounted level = 6.85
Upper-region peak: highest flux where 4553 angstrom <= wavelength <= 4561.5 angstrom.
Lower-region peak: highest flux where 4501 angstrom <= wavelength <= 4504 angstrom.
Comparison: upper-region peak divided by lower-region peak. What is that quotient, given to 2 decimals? 0.90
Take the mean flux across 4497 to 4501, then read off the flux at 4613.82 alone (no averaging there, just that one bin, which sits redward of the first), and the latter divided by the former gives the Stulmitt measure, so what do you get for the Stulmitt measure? 0.93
